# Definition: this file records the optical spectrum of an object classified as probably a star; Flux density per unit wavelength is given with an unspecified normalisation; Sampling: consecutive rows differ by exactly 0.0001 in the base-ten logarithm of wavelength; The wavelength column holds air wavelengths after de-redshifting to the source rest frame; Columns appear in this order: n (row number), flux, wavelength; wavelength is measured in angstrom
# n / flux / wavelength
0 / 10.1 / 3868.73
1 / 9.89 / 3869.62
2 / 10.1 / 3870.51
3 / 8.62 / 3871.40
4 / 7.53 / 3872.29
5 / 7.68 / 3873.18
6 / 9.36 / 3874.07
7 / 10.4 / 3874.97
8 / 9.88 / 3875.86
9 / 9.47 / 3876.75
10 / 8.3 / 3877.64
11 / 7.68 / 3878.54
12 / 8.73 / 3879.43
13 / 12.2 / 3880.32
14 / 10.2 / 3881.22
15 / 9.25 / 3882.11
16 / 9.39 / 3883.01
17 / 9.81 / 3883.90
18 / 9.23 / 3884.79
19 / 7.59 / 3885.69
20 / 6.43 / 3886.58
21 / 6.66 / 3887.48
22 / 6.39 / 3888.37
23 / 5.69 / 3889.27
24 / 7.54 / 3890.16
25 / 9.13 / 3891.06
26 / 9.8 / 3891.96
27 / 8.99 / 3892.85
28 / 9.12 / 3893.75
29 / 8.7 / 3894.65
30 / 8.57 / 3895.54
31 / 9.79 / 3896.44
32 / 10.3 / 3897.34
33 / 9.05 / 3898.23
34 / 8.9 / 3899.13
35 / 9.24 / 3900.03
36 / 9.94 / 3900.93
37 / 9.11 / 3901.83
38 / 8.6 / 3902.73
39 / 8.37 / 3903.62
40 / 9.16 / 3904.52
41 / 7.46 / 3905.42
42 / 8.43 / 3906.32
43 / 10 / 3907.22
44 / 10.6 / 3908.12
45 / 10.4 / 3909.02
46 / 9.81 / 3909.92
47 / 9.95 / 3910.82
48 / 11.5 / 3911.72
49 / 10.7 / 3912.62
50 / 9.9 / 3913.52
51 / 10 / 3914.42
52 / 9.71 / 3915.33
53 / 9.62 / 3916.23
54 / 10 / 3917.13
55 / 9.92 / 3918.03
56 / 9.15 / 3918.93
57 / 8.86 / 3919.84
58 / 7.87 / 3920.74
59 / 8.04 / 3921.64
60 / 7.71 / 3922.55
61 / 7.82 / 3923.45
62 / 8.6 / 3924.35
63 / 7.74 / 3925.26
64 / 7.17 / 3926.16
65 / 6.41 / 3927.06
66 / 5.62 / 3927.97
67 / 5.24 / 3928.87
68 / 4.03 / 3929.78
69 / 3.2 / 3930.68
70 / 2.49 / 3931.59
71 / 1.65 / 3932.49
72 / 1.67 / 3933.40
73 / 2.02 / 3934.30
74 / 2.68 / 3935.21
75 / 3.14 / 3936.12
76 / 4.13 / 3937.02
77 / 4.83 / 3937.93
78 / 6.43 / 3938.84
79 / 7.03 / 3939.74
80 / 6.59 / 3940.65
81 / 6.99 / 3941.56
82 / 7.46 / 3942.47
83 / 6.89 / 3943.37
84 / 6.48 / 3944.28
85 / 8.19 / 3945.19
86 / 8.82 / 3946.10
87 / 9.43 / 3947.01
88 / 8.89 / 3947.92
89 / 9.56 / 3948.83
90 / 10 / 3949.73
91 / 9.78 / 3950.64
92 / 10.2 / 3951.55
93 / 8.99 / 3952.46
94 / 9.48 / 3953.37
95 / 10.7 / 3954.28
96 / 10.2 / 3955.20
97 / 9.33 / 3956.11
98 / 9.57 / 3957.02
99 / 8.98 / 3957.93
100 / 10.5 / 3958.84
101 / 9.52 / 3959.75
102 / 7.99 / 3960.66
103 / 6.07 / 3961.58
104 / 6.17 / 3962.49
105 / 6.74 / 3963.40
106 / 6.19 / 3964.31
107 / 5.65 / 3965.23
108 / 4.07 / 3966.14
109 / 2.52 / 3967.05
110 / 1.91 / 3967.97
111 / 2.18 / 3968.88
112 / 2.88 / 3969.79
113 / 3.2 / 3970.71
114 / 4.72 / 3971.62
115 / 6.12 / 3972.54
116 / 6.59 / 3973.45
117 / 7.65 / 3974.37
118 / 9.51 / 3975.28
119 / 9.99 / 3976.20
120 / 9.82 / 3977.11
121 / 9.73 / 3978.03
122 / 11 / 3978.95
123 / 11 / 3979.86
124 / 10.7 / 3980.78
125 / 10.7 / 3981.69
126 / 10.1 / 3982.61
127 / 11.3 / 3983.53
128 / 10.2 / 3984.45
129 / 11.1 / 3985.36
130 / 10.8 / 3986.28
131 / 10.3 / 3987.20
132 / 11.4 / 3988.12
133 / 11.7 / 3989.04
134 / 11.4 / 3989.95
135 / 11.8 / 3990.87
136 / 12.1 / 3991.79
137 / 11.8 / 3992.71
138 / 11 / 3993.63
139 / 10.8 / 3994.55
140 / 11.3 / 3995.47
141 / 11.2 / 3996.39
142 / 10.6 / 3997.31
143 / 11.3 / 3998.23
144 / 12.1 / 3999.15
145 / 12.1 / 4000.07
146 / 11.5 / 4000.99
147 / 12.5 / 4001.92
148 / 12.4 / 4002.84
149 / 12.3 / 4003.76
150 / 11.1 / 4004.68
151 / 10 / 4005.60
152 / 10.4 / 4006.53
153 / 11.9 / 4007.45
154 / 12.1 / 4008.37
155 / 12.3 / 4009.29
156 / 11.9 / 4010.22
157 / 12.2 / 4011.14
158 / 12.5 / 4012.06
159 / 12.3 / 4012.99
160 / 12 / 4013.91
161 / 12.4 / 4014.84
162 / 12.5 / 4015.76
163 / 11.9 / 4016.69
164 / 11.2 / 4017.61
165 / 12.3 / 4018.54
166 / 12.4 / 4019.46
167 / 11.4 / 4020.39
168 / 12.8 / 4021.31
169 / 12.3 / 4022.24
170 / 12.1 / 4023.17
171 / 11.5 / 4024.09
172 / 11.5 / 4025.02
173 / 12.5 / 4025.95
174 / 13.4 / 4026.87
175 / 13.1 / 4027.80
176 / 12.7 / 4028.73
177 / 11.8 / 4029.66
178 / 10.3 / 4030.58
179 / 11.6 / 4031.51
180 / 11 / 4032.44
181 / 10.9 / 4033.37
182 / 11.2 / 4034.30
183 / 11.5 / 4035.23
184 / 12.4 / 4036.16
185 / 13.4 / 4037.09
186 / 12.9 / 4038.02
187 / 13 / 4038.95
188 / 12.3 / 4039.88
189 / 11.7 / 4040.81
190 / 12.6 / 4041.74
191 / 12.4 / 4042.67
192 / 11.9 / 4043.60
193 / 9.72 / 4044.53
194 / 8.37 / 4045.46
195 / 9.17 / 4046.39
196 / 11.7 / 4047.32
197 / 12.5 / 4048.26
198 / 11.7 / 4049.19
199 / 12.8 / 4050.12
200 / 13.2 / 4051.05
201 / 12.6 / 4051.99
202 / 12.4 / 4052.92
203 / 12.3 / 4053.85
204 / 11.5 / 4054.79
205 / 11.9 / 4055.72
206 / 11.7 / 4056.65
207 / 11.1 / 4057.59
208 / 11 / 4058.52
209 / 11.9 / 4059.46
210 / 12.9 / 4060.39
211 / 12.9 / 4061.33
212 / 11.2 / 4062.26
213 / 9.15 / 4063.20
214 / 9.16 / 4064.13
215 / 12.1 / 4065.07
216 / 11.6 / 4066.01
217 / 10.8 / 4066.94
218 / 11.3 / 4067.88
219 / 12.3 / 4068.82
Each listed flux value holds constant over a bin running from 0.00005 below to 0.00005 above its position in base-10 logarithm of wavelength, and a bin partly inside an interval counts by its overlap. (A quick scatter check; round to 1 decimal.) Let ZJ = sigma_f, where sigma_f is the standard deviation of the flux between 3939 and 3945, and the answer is 0.3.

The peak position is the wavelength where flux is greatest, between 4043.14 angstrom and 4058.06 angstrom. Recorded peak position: 4051.05 angstrom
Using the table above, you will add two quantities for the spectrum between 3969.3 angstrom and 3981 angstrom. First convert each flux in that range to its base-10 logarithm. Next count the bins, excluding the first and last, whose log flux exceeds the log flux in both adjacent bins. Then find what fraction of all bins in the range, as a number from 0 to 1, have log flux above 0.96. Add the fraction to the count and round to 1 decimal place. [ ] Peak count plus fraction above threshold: 1.5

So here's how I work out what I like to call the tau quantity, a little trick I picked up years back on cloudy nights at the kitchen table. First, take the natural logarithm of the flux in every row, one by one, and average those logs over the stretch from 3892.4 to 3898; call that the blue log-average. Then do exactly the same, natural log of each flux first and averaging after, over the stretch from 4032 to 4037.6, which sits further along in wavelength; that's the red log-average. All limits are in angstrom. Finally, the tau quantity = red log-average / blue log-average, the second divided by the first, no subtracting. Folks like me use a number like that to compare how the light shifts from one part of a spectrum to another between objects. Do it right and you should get 1.11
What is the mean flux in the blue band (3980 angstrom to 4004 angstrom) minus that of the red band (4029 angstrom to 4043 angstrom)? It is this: -1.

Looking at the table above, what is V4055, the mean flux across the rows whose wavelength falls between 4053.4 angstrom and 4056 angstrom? 11.9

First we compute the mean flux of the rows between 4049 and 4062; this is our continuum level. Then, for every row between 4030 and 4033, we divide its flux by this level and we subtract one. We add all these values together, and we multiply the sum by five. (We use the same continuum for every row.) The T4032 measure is -1.4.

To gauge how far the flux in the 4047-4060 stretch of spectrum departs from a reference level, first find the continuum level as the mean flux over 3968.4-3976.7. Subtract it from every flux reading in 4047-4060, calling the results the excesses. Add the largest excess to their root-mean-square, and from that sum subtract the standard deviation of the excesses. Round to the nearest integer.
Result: 13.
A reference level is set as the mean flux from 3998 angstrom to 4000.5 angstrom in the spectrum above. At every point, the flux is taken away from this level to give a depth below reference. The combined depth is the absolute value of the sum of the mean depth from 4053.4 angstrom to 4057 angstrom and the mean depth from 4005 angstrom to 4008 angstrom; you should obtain 1.1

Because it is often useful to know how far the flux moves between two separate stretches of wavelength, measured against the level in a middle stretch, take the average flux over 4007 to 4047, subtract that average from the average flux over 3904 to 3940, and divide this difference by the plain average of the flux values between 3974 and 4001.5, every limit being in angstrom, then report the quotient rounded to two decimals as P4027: -0.43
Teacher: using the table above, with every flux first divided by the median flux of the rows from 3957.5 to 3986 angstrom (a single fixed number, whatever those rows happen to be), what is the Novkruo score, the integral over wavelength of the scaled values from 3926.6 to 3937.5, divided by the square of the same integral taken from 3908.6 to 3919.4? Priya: 0.026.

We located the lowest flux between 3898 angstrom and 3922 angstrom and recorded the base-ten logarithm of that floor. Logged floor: 0.87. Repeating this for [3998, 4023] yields 1.00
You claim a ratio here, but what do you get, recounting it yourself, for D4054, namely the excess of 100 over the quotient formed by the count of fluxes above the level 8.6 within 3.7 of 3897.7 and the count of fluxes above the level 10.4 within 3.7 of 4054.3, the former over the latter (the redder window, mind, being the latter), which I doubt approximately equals 99.1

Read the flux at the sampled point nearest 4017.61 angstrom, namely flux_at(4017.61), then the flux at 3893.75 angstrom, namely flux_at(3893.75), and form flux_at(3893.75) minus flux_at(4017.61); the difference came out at -2.1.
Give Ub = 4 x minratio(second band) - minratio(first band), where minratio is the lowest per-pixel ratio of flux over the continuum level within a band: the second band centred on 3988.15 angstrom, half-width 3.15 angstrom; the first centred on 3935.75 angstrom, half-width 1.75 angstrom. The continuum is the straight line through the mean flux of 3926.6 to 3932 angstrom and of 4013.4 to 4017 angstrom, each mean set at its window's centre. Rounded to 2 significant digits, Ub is 3.8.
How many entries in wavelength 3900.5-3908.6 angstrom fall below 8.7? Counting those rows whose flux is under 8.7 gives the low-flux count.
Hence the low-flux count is 4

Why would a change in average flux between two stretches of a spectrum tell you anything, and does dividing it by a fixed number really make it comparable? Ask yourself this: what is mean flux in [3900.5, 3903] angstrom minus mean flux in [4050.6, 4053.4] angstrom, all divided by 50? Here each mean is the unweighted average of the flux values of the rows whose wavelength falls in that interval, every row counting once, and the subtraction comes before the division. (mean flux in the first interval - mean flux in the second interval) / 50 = -0.07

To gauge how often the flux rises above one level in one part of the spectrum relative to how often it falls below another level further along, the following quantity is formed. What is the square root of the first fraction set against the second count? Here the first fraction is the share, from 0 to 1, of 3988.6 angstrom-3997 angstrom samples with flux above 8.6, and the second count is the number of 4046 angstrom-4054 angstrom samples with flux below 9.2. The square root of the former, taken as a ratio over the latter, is 1.0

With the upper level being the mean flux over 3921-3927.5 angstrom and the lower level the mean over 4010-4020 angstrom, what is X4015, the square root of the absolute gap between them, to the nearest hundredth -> 2.12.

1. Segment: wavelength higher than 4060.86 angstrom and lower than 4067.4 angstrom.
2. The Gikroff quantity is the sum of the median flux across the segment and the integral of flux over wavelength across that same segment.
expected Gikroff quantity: 83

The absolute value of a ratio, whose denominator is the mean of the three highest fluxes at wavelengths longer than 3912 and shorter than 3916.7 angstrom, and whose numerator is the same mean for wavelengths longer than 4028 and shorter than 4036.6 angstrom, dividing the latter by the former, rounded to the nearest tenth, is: 1.2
